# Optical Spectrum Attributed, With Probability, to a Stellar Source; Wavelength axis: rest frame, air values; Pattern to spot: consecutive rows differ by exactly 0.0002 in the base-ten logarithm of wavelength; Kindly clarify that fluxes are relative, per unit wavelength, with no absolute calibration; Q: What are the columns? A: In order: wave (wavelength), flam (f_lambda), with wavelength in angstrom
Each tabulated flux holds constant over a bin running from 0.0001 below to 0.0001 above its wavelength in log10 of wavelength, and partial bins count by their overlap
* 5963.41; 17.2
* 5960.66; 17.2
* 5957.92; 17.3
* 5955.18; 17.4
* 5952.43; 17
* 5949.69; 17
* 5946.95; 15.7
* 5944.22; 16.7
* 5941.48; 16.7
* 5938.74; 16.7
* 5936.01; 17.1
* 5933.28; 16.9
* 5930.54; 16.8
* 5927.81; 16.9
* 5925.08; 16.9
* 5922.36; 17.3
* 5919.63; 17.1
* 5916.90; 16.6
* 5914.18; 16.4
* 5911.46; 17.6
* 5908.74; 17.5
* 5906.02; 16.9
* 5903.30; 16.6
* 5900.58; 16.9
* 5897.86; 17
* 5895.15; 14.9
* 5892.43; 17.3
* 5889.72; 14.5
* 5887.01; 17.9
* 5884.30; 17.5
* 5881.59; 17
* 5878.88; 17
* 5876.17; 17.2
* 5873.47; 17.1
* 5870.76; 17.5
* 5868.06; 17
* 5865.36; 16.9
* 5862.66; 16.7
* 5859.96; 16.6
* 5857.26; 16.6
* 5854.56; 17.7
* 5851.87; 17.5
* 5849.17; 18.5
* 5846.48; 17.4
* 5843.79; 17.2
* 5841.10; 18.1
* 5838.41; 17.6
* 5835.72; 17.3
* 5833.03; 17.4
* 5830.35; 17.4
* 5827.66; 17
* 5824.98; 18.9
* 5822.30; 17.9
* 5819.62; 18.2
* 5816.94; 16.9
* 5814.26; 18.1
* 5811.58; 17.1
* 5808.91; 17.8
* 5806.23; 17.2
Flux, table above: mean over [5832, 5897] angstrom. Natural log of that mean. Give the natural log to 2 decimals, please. 2.84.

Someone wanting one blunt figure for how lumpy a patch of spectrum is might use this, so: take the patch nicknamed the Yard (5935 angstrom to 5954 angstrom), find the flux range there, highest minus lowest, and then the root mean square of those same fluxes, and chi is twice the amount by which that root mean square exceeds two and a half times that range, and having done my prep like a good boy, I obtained 26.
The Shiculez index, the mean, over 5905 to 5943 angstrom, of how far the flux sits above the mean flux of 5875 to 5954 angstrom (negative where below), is 0.14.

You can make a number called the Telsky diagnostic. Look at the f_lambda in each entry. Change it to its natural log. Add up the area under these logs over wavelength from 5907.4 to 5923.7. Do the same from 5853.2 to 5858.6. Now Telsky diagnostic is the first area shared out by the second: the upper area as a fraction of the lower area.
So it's 3.0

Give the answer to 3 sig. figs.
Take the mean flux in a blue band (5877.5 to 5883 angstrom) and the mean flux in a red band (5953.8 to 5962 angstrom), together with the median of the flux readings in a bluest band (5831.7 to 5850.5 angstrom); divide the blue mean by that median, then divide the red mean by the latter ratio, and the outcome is 17.7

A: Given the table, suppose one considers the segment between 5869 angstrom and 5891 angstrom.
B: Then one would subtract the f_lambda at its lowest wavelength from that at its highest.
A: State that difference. -3.0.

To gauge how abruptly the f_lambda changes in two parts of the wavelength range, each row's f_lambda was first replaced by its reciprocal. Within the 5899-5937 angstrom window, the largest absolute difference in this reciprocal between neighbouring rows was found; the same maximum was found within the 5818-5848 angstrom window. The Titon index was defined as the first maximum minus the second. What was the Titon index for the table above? -0.002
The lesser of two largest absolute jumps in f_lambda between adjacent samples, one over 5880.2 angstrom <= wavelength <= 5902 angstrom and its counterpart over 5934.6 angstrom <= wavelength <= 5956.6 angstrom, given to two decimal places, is 1.30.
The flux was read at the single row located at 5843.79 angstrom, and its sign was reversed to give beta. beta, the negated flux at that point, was -17.2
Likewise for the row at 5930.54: -16.8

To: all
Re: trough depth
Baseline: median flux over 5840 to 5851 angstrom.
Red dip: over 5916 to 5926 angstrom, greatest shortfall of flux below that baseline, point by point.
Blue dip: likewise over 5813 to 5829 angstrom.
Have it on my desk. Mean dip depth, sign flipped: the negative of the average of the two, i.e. -1.0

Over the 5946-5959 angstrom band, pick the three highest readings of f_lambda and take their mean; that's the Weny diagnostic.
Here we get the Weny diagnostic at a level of 17.2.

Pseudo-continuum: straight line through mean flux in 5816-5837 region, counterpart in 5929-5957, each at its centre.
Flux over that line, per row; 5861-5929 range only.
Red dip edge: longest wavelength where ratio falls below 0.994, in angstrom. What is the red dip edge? 5916.90 angstrom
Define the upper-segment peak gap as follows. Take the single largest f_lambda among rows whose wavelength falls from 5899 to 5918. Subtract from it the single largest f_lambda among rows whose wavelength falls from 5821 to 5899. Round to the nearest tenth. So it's -1.3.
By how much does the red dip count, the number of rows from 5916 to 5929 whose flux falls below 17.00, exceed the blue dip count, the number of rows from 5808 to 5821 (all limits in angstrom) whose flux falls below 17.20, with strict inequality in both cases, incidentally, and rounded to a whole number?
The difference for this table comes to 1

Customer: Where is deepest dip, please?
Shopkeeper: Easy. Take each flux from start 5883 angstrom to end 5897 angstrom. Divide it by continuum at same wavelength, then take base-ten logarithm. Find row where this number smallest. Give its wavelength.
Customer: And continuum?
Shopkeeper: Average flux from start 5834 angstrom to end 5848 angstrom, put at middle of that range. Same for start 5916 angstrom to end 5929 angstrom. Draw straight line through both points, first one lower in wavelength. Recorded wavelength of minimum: 5889.72 angstrom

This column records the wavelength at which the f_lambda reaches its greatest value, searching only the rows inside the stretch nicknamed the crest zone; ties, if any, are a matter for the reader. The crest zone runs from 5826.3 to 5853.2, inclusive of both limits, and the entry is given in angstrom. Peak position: 5849.17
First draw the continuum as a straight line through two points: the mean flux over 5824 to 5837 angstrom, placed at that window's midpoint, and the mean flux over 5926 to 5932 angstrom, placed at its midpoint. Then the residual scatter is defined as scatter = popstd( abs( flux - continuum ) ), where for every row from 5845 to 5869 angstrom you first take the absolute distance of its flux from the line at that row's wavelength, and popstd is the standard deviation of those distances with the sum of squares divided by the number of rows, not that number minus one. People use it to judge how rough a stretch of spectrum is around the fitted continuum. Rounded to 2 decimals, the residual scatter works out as 0.32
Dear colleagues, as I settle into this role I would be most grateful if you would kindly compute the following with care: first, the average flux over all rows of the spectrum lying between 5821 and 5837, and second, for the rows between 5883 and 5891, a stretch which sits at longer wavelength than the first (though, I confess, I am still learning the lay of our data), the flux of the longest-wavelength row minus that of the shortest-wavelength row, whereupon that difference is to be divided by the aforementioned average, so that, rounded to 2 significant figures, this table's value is -0.17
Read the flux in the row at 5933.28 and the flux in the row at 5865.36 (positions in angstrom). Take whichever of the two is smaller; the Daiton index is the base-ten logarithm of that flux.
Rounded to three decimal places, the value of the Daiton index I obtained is 1.228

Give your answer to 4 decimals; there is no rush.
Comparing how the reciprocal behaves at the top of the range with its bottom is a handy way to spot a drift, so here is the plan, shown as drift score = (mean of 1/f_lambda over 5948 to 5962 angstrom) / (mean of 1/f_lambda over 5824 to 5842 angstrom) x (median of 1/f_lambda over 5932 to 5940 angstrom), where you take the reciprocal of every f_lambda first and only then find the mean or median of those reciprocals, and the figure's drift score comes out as 0.0608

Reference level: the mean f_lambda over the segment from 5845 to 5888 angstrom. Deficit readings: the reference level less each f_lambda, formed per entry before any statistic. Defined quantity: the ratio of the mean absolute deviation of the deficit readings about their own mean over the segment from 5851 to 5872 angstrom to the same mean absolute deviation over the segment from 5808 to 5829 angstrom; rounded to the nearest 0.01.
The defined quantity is 0.68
